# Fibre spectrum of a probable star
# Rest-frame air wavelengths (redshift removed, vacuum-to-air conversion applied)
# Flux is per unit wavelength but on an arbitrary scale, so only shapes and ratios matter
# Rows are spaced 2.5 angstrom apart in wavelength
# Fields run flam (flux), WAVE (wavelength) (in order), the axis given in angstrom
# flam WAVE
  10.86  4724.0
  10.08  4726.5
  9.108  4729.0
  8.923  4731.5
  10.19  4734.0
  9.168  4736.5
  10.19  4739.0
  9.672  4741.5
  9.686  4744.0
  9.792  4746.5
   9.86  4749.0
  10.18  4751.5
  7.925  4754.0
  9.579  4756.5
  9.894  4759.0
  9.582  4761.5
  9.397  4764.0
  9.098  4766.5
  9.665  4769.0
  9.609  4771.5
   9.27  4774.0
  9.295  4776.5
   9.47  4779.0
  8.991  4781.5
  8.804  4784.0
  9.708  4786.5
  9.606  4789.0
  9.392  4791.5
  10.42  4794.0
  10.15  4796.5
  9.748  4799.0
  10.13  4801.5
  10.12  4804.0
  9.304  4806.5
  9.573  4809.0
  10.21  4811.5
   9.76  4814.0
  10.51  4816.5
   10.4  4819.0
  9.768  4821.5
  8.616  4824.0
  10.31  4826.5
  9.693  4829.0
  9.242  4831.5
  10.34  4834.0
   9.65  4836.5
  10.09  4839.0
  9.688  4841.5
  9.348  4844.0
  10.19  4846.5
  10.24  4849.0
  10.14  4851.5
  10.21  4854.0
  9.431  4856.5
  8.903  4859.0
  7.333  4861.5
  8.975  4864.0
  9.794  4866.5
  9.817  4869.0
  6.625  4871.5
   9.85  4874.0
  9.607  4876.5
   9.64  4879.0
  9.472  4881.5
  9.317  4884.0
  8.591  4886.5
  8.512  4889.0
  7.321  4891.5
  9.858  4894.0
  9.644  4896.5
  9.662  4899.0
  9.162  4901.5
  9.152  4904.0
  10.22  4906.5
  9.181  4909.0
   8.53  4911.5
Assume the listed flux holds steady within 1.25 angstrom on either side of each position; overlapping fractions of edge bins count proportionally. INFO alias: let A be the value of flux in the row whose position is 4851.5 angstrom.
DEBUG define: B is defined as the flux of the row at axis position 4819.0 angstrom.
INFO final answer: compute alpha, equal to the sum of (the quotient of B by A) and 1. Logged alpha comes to 2.03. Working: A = 10.14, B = 10.4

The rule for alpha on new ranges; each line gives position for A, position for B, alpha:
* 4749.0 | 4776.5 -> 1.94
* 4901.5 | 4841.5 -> 2.06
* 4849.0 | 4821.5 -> 1.95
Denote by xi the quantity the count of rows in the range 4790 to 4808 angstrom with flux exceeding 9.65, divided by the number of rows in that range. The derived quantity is 0.71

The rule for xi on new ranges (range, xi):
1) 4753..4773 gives 0.25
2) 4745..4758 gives 0.60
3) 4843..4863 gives 0.50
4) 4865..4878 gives 0.60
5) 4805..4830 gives 0.70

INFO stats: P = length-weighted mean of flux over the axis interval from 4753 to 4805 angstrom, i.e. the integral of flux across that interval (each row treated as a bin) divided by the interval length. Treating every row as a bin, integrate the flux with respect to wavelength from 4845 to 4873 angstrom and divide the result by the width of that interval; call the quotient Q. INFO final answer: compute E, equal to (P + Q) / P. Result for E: 1.97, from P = 9.5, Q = 9.25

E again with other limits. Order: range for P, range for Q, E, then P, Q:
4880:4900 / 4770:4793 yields 2.04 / 9.0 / 9.36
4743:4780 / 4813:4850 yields 2.04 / 9.5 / 9.85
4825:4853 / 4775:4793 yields 1.94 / 9.9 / 9.34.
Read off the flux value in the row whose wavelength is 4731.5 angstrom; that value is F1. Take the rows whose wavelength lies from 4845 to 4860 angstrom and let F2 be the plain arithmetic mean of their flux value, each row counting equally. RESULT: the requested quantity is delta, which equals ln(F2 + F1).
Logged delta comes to 2.93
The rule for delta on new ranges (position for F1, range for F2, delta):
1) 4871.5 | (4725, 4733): 2.77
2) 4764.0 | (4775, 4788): 2.93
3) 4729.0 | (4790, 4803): 2.95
